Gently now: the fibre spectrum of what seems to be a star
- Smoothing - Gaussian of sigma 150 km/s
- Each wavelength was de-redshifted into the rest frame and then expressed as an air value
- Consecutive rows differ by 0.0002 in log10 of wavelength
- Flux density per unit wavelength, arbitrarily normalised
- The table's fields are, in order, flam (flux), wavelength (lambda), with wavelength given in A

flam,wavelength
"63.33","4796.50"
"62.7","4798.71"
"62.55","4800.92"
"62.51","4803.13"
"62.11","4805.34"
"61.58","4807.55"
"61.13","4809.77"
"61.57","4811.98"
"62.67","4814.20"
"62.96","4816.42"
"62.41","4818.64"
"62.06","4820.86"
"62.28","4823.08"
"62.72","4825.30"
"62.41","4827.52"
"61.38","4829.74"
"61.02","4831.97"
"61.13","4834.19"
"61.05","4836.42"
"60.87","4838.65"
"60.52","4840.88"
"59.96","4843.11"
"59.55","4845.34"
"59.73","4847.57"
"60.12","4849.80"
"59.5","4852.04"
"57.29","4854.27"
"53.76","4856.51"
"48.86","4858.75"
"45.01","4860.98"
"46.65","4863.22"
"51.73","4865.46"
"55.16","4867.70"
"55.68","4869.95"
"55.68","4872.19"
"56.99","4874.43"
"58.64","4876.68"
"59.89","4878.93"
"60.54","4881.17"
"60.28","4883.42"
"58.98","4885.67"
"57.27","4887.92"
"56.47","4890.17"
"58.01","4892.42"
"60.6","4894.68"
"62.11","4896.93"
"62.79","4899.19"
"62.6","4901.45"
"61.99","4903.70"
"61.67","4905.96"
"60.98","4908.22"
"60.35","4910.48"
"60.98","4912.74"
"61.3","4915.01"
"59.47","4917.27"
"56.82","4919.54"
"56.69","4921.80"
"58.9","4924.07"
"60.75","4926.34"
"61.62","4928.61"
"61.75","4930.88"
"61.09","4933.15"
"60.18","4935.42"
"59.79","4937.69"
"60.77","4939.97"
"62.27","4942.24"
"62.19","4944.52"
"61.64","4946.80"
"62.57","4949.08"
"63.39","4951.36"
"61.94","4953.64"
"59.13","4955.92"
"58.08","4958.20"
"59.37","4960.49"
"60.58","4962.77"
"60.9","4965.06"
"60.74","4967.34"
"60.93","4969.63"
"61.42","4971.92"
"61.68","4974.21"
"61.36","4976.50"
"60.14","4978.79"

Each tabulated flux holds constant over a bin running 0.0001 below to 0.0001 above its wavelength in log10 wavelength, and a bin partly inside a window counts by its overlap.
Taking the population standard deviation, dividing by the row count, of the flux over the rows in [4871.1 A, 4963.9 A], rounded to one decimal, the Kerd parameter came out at 1.9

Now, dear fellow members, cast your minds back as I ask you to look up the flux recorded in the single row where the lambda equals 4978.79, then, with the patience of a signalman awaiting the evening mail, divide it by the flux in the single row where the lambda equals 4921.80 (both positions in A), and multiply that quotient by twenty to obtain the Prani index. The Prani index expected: 21.2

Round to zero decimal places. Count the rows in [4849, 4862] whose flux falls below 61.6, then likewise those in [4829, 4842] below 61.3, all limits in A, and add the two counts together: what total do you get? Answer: 11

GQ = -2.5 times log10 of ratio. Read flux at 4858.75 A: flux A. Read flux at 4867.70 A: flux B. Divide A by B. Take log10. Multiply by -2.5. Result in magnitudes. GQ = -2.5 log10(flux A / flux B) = 0.132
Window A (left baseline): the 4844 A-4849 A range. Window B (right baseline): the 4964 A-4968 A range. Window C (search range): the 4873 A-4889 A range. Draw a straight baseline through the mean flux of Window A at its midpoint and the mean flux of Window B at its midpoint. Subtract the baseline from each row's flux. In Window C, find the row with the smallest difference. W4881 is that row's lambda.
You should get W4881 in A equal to 4874.43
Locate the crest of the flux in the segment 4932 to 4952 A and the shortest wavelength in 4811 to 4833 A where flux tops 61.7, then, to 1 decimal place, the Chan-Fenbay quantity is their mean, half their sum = 4882.8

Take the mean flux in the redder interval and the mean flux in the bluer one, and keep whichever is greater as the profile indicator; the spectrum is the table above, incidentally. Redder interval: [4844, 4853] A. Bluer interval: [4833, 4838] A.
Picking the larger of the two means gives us 61.1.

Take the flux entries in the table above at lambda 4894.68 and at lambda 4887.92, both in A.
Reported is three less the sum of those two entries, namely -115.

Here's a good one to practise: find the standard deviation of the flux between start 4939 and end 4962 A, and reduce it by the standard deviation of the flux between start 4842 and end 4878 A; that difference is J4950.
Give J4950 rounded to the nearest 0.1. -3.1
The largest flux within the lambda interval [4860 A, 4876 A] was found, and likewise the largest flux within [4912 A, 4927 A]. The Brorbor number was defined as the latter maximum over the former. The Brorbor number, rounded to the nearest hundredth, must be 1.08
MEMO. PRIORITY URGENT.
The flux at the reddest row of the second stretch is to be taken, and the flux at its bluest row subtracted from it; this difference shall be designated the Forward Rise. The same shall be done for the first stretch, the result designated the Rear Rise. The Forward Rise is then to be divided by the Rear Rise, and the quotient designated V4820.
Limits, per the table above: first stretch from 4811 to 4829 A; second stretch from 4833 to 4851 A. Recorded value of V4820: -1.2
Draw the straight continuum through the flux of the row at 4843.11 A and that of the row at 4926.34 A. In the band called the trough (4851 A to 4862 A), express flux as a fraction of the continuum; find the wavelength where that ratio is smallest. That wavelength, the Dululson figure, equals 4860.98 A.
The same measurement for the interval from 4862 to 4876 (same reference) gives 4863.22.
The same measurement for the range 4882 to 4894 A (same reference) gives 4890.17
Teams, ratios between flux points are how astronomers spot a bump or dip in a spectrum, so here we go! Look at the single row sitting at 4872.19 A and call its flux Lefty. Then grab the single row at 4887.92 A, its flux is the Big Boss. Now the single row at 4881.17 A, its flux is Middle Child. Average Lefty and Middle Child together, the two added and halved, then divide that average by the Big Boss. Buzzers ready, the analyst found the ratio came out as 1.01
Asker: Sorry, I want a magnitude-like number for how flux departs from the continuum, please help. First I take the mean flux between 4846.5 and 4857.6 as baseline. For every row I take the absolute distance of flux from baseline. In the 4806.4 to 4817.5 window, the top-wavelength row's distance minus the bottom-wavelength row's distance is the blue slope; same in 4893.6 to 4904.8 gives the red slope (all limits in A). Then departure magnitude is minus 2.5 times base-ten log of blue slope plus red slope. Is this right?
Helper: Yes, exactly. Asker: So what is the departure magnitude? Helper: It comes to -1.1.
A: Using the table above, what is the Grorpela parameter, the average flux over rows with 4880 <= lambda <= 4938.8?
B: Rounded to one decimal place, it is 60.2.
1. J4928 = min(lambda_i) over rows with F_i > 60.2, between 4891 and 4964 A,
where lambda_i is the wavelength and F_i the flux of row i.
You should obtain 4894.68 A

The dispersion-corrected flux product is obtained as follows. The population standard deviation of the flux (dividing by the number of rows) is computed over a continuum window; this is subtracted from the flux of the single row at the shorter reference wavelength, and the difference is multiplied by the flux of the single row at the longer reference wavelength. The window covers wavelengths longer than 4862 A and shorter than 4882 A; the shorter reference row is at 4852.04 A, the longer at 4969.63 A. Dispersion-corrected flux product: 3377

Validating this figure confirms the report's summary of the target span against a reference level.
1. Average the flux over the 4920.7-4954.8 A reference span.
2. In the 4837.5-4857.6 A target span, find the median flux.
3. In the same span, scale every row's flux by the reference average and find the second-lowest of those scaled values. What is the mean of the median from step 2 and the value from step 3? 30.3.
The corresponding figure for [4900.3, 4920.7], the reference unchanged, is 31.0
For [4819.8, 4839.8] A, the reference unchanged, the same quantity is 31.2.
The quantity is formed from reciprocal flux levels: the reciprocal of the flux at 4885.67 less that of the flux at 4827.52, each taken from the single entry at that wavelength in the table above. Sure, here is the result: 0.0009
